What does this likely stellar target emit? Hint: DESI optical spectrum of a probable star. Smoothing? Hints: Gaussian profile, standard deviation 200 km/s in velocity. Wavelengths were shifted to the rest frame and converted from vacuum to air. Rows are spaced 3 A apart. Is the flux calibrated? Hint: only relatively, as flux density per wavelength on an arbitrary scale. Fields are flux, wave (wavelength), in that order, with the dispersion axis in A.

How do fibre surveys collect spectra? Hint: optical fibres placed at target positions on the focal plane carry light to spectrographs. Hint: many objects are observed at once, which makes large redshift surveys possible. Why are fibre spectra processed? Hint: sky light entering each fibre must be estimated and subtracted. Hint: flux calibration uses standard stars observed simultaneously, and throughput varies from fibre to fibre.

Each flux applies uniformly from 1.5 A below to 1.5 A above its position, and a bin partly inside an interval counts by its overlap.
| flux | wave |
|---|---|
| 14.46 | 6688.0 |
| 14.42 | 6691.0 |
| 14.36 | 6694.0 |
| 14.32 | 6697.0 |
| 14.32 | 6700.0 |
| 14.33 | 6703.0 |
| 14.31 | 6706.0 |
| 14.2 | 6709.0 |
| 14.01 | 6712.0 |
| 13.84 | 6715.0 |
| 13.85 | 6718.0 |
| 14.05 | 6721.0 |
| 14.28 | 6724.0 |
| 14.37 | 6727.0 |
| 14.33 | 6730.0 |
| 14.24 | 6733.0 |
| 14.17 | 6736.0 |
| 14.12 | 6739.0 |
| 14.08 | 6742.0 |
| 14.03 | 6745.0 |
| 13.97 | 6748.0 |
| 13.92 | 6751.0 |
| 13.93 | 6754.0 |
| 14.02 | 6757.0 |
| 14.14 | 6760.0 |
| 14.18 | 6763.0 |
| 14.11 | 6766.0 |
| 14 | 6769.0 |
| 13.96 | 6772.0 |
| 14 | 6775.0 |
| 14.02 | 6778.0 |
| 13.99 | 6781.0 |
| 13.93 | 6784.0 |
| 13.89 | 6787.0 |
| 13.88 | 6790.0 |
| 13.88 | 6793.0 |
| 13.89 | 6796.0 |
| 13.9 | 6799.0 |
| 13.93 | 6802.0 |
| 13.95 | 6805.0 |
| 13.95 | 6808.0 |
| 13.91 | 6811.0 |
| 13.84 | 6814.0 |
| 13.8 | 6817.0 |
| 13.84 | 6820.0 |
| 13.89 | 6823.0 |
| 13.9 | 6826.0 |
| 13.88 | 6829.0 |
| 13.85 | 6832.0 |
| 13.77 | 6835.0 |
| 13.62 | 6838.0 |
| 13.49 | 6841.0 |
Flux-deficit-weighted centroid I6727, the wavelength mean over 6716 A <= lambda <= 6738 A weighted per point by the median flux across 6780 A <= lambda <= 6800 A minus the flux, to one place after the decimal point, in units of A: 6729.0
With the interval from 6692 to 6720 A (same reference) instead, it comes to 6701.0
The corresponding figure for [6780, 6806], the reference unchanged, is 6791.3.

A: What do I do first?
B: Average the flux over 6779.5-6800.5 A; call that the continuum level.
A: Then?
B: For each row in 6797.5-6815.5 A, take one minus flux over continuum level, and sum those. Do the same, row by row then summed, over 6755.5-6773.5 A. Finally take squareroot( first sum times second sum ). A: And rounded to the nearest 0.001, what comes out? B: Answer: 0.012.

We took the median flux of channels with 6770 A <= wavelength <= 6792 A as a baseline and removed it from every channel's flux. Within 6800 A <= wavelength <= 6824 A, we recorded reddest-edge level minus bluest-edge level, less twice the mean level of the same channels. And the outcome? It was 0.10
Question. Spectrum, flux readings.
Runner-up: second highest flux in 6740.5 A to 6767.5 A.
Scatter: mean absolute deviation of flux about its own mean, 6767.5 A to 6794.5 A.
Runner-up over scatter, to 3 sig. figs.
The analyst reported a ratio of 289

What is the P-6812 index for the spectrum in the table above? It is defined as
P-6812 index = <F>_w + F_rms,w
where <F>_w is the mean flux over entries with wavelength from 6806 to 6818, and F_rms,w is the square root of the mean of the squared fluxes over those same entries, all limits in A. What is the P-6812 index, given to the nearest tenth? 27.8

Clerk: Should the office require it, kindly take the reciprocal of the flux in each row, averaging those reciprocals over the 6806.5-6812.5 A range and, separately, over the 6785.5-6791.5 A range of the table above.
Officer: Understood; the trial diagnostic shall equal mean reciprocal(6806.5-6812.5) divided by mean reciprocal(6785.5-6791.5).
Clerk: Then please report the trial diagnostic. 0.997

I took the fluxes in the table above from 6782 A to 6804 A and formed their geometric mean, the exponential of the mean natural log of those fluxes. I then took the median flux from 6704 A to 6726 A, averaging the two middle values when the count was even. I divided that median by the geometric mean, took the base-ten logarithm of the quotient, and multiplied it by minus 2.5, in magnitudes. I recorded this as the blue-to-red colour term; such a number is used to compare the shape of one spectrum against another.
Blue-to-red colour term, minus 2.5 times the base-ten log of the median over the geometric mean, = -0.012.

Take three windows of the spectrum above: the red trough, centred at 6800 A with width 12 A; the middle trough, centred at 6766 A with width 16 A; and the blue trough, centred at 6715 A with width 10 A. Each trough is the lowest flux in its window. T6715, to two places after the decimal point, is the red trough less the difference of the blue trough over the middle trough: 14.01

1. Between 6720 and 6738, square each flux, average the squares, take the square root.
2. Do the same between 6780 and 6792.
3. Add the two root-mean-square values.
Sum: 28.2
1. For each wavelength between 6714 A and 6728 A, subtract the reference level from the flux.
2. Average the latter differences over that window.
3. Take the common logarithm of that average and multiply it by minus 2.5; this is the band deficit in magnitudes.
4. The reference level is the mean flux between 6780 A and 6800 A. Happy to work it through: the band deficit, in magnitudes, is 1.9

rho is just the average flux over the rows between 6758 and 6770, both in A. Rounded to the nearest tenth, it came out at 14.1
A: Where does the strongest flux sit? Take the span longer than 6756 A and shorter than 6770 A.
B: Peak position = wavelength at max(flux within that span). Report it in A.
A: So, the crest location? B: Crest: 6763.0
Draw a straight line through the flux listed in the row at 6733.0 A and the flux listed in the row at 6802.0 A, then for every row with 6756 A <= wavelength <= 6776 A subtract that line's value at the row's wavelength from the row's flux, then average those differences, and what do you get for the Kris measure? -0.03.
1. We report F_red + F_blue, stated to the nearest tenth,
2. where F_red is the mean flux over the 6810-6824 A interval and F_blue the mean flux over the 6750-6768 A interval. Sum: 27.9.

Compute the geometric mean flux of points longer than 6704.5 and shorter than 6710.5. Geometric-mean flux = 14.3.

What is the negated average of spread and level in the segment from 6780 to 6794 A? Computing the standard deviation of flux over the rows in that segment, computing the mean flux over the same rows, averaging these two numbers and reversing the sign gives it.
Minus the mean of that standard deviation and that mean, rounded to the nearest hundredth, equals -6.98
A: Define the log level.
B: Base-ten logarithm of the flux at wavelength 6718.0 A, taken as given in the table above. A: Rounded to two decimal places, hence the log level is 1.14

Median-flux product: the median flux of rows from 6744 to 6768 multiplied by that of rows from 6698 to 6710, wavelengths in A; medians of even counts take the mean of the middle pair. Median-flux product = 200.8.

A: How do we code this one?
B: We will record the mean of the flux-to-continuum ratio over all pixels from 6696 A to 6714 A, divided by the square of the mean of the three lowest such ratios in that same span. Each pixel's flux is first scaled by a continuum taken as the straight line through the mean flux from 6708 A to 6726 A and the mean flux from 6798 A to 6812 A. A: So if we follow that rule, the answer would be 1.00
